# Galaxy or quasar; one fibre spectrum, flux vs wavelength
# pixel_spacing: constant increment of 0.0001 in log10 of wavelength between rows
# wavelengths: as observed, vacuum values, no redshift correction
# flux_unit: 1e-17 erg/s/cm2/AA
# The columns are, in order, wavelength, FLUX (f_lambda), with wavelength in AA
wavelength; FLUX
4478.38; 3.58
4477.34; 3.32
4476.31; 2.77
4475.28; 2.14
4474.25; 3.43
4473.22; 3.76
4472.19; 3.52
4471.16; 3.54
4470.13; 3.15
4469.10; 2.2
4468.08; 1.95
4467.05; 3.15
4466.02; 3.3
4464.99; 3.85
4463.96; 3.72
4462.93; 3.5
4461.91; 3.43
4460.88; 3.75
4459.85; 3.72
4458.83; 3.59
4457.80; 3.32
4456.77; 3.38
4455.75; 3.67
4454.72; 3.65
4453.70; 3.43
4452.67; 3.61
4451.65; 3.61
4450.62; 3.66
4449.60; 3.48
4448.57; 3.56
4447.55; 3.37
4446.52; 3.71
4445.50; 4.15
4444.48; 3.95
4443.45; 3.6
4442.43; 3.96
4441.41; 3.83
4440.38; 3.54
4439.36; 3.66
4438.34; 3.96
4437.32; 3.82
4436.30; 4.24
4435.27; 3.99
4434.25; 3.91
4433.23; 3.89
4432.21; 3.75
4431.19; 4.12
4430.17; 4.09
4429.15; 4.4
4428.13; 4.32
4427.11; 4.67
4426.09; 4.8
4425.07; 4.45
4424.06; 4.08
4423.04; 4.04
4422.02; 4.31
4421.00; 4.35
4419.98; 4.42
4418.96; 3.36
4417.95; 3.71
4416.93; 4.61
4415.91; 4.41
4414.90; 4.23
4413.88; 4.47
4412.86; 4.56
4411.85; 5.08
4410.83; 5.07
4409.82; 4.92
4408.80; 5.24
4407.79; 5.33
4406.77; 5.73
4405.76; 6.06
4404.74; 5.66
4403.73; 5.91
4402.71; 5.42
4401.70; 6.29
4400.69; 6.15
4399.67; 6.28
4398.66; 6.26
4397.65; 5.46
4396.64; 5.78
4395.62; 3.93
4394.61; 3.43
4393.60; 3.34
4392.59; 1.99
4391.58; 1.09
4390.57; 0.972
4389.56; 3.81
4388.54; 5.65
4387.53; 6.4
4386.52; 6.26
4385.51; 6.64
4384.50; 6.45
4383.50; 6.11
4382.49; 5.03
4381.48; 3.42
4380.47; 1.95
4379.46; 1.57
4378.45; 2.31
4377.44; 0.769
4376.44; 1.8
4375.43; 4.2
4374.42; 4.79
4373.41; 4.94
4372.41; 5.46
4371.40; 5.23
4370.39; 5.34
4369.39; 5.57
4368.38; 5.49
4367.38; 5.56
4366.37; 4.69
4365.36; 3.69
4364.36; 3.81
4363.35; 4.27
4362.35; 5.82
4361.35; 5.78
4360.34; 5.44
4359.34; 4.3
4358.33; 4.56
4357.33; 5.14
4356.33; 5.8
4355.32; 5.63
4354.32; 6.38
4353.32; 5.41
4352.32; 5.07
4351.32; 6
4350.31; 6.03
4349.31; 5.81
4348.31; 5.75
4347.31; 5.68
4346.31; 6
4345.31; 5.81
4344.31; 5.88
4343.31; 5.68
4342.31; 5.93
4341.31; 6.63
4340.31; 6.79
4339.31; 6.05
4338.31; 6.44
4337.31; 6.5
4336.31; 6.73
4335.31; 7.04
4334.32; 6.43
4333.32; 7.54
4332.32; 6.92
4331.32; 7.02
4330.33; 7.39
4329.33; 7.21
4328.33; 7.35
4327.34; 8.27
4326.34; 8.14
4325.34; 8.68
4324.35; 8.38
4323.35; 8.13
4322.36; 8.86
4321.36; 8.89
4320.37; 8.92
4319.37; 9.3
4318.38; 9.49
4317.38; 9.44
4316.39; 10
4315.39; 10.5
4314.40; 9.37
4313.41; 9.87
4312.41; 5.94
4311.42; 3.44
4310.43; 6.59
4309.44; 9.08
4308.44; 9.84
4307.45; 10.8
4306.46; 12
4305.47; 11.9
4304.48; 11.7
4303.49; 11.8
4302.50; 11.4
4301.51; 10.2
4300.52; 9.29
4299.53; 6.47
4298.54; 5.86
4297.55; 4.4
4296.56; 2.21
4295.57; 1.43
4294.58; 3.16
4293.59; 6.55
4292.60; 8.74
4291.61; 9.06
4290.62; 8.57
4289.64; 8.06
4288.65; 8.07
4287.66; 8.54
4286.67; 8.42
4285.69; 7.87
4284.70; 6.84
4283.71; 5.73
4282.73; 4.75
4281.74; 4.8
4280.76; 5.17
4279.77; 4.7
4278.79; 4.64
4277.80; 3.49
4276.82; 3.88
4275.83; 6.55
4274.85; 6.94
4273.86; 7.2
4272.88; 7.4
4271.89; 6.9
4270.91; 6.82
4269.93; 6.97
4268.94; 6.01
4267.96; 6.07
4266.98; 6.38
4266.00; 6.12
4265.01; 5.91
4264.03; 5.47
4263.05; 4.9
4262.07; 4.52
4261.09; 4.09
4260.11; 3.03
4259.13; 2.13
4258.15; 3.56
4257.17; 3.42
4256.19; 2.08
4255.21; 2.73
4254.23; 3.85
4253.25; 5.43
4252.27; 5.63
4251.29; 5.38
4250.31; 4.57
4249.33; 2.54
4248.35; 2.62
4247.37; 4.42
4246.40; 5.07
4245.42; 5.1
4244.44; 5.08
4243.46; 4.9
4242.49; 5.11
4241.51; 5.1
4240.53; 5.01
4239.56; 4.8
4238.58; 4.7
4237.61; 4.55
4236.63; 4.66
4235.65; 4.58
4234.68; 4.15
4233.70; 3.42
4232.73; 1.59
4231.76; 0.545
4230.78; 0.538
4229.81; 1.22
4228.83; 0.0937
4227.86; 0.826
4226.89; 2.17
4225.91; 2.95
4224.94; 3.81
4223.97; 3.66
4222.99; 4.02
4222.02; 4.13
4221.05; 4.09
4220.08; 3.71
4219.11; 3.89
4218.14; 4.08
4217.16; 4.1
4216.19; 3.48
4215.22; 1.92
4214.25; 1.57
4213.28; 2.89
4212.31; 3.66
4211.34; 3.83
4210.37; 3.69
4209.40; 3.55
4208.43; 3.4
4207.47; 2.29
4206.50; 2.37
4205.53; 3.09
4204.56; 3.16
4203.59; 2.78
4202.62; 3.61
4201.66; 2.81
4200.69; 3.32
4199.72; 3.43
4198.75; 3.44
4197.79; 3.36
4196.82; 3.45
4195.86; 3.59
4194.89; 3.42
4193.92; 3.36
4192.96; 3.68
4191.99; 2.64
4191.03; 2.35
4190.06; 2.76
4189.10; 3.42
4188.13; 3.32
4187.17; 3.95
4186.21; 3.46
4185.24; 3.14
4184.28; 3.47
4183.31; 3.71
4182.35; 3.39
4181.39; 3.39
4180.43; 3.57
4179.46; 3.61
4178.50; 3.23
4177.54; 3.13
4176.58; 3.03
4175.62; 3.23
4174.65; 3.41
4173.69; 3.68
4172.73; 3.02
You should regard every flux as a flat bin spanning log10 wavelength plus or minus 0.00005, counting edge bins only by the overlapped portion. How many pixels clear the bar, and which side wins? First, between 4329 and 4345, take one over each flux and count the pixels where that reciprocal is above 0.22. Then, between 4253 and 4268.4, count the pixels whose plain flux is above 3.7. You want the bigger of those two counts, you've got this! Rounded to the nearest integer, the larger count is 10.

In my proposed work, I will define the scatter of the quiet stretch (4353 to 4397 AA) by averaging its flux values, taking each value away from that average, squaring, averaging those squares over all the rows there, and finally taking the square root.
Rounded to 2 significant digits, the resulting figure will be 1.6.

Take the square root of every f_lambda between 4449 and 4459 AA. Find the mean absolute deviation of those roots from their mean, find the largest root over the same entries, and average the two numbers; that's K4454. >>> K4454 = 0.97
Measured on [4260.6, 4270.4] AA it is 1.40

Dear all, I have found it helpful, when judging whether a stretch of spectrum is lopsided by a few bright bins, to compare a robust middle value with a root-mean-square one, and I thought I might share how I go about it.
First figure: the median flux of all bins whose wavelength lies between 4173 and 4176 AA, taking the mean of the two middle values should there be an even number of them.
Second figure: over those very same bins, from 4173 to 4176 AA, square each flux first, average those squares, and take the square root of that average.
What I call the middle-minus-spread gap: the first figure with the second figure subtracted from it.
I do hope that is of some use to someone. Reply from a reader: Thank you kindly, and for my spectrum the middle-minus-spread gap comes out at -0.035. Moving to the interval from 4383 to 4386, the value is 0.046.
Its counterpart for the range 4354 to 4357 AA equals -0.145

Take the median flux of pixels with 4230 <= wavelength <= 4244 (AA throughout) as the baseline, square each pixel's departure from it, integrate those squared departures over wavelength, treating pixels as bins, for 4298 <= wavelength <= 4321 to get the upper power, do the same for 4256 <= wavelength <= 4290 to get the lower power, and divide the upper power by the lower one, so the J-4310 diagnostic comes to 4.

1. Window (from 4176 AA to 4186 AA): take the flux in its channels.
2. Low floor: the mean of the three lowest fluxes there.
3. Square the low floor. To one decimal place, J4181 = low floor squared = 9.6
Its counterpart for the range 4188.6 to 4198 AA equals 6.7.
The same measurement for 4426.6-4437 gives 14.8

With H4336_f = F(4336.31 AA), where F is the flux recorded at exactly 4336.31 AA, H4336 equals 6.73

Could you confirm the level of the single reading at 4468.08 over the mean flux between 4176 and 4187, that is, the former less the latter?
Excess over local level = -1.4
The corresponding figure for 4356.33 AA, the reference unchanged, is 2.4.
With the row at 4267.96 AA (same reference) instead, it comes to 2.7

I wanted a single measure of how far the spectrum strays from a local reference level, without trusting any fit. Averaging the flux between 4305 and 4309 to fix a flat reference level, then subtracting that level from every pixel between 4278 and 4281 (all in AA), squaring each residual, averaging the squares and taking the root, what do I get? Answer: 6.3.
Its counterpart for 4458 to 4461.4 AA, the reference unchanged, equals 7.4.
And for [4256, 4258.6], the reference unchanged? 8.1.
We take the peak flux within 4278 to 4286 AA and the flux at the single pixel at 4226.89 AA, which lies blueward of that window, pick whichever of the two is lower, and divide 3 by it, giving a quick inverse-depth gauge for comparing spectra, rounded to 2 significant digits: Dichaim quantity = 1.4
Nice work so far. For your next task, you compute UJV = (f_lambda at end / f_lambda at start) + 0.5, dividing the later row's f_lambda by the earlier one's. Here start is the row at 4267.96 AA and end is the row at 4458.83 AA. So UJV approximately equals 1.1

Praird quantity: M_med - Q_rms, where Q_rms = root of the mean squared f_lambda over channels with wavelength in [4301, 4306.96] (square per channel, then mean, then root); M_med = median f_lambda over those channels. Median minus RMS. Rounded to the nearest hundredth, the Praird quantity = 0.23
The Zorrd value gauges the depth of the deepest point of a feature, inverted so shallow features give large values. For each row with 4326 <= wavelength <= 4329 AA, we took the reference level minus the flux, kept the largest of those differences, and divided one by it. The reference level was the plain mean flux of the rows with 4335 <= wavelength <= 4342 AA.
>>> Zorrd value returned -1.3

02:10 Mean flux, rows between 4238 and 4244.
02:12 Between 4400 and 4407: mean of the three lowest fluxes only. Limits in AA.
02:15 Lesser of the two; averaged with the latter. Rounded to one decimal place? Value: 5.3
